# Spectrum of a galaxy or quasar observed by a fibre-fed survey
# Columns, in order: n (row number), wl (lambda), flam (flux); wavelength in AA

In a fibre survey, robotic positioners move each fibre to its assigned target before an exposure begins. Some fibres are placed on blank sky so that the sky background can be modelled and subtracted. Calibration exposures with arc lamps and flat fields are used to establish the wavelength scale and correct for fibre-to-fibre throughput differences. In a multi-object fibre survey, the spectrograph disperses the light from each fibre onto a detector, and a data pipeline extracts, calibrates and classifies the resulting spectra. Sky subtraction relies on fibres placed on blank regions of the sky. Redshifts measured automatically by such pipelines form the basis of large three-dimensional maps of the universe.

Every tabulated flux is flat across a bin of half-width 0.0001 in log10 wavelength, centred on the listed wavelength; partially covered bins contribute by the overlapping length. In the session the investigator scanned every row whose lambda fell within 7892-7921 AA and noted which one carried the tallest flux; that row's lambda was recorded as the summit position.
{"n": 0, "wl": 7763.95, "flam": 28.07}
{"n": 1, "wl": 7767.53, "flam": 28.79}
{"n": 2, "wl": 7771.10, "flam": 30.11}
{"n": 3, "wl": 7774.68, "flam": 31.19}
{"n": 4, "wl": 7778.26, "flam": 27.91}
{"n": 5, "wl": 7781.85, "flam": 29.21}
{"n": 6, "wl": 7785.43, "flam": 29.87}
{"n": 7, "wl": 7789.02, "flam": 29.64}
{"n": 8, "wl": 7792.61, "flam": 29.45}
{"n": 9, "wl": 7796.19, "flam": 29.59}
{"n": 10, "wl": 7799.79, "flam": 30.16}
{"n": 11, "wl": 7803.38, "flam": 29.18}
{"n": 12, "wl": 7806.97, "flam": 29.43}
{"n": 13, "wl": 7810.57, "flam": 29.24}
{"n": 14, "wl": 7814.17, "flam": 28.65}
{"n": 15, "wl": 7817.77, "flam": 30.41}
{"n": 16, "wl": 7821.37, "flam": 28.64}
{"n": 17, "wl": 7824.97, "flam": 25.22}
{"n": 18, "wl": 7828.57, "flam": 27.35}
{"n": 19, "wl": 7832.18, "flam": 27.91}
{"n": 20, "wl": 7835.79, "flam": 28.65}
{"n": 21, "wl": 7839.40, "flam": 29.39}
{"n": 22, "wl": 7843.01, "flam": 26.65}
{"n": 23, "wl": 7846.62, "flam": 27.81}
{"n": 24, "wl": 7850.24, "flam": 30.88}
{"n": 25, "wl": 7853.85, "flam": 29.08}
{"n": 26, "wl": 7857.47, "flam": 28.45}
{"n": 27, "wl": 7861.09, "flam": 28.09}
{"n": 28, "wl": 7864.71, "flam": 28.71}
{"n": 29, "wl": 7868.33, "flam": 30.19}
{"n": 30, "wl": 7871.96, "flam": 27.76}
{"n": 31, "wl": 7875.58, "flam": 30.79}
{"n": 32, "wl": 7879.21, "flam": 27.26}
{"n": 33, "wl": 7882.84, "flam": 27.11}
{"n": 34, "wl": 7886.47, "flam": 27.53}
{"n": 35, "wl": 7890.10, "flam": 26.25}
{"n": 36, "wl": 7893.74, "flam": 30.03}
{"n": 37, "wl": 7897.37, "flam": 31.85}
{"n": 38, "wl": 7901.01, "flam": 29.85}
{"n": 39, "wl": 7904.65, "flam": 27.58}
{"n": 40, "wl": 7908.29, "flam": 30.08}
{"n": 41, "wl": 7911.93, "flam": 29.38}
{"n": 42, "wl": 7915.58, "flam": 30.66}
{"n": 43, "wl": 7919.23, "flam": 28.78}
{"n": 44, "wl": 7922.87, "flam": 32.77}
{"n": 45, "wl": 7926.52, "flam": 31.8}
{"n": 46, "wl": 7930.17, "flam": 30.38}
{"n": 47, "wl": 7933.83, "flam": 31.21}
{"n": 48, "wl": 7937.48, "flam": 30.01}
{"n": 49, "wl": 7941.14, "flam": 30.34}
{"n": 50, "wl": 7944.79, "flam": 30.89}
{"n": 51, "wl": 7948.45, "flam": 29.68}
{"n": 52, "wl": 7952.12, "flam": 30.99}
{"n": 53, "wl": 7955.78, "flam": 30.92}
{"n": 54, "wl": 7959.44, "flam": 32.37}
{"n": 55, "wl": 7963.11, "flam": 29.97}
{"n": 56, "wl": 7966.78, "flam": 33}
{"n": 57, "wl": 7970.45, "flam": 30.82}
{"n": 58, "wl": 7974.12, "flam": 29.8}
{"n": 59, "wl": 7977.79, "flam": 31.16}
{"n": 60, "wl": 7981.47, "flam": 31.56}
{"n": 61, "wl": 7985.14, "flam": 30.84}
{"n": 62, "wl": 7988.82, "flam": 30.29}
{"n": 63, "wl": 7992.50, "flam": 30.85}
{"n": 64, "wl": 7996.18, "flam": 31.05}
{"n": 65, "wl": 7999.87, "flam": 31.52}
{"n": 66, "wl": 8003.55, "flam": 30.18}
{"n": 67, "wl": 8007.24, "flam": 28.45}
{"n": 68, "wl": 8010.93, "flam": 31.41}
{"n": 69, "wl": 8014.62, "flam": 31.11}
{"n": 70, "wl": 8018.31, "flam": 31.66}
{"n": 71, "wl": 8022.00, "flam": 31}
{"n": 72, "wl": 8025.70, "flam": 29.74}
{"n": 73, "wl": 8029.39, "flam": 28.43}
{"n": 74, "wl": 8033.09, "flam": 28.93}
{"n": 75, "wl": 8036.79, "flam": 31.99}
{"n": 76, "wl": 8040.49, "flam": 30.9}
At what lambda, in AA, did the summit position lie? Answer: 7897.37 AA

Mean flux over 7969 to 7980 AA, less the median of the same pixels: -0.2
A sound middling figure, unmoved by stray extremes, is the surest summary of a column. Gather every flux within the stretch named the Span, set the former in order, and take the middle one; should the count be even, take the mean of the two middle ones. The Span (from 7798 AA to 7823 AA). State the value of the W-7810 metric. 29.2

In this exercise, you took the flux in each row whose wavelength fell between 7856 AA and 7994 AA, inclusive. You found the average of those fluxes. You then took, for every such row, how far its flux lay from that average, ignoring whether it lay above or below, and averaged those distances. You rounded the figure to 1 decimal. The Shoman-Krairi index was 1.3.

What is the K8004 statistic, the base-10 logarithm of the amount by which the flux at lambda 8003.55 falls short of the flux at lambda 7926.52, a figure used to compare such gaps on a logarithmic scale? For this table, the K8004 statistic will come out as 0.21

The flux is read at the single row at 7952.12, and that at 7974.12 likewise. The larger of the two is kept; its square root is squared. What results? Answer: 31.0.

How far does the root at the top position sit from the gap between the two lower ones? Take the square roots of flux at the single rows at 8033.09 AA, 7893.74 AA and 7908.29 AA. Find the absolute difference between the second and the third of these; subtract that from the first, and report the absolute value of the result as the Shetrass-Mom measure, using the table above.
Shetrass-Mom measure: 5.37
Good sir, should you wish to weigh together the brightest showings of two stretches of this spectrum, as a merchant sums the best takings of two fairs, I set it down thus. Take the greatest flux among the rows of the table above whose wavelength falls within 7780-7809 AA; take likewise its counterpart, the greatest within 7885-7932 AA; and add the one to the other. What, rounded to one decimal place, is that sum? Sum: 62.9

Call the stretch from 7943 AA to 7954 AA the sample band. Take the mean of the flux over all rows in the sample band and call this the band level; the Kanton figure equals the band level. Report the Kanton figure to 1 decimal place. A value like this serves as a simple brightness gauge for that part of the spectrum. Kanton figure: 30.5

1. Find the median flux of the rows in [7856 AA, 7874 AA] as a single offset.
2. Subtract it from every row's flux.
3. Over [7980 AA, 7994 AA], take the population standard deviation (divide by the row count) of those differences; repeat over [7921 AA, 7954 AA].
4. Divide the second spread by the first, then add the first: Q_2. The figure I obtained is 2.4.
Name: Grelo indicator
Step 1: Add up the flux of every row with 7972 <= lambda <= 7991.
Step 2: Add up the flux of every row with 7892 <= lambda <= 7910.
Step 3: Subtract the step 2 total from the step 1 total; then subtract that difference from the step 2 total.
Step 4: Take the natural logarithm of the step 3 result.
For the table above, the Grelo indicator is 4.98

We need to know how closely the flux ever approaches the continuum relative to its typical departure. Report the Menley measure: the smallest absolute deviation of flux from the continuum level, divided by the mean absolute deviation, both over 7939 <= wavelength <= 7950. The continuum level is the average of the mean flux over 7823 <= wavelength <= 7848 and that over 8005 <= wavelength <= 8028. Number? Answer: 0.50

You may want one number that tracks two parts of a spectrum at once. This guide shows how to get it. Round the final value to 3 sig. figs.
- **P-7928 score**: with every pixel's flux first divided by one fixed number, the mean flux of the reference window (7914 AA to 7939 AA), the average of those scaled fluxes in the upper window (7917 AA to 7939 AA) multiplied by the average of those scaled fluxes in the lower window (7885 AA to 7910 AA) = 0.943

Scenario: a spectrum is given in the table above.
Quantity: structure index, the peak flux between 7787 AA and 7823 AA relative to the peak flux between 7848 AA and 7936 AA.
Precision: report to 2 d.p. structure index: 0.93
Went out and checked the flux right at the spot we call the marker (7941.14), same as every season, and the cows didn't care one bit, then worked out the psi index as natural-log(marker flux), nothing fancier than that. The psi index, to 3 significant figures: 3.41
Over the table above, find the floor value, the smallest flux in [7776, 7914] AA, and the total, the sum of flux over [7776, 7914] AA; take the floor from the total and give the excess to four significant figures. 1070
